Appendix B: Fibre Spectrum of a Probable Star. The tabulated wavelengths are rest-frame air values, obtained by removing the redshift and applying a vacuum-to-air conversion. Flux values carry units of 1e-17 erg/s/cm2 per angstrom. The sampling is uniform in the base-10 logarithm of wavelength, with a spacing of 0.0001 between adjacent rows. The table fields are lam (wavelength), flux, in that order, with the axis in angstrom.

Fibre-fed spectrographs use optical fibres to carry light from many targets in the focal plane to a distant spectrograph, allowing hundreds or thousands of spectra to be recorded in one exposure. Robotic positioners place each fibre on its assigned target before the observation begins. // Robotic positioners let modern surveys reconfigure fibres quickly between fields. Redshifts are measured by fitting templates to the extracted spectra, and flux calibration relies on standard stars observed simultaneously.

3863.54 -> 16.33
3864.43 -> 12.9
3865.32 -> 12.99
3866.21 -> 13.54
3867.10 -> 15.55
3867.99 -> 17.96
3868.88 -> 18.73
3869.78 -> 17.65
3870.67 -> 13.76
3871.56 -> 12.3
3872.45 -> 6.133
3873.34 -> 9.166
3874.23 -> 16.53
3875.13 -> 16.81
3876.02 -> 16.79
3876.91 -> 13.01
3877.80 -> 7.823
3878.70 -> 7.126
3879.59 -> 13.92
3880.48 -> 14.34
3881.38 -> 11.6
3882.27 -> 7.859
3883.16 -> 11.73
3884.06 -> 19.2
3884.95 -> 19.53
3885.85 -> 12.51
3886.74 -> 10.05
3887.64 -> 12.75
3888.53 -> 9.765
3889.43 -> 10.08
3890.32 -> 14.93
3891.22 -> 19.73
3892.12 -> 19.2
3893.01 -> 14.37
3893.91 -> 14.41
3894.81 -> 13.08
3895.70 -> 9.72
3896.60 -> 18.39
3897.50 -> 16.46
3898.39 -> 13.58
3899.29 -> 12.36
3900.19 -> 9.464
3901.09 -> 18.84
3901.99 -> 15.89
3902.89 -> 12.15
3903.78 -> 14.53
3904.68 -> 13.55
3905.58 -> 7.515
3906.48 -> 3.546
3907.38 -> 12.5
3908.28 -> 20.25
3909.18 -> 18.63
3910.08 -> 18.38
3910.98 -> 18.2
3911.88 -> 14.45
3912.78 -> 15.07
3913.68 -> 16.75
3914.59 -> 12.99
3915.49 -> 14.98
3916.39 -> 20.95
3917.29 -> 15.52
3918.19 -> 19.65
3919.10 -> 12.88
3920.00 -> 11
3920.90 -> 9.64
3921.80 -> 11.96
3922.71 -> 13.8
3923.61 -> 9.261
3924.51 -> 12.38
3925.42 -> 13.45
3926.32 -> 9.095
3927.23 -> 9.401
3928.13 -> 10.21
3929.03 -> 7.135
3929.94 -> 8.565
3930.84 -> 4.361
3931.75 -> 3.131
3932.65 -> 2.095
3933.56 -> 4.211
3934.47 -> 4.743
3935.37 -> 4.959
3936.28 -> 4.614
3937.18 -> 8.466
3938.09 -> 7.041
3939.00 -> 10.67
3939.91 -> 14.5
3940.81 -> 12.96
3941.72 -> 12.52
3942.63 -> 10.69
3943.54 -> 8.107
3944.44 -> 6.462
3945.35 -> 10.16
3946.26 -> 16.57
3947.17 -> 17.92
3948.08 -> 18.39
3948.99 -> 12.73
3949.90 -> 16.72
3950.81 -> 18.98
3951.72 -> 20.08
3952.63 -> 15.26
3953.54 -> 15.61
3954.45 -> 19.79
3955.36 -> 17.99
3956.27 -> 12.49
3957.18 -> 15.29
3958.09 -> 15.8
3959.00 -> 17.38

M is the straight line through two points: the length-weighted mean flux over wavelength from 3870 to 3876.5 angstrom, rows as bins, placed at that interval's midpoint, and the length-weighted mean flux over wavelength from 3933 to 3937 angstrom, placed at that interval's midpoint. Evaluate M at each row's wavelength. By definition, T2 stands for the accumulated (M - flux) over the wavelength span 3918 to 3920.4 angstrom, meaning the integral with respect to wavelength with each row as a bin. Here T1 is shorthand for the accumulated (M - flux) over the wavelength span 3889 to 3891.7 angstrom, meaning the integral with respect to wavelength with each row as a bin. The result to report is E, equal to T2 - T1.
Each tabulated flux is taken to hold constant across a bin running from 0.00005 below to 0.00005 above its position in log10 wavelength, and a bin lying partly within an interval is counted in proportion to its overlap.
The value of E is -6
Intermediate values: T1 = -11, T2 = -16.9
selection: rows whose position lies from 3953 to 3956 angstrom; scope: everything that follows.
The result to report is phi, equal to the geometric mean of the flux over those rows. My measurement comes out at 18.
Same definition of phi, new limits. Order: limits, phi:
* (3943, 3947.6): 11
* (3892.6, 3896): 13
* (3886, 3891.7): 12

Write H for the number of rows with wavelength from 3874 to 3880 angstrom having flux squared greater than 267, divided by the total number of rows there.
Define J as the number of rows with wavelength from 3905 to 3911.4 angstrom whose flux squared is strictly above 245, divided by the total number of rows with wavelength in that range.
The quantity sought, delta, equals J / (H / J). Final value 0.76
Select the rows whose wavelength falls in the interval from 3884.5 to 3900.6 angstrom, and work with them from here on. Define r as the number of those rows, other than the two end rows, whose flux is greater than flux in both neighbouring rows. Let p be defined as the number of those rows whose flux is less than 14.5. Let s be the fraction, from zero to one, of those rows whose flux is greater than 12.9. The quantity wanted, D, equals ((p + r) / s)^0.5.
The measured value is 5.4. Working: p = 12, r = 4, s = 0.56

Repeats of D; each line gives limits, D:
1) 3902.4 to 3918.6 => 3.8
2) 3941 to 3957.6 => 4.0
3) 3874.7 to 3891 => 6.0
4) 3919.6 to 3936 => 14.1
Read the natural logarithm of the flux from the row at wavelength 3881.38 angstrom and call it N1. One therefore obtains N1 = 2.45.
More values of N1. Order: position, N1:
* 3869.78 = 2.87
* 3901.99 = 2.77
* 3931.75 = 1.14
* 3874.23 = 2.81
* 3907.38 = 2.53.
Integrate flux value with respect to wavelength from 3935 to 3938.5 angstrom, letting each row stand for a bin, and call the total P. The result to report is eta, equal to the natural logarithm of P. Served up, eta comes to 3.09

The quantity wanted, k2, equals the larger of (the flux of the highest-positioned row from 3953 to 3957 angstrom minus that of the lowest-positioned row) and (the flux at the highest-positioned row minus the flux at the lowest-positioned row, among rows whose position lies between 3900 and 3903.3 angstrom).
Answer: 2.7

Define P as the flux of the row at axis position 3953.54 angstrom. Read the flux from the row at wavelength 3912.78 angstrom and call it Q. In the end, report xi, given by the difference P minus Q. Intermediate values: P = 15.61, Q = 15.07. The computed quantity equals 1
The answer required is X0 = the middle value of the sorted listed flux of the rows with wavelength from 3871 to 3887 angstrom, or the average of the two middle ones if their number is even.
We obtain 12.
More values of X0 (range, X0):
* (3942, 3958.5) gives 16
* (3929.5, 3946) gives 8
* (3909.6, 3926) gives 14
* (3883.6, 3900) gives 14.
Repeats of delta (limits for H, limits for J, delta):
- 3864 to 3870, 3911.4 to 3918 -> 0.19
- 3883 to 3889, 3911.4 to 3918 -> 0.29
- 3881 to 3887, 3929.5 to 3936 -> 0.00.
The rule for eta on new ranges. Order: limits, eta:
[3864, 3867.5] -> 3.87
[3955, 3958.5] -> 3.98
